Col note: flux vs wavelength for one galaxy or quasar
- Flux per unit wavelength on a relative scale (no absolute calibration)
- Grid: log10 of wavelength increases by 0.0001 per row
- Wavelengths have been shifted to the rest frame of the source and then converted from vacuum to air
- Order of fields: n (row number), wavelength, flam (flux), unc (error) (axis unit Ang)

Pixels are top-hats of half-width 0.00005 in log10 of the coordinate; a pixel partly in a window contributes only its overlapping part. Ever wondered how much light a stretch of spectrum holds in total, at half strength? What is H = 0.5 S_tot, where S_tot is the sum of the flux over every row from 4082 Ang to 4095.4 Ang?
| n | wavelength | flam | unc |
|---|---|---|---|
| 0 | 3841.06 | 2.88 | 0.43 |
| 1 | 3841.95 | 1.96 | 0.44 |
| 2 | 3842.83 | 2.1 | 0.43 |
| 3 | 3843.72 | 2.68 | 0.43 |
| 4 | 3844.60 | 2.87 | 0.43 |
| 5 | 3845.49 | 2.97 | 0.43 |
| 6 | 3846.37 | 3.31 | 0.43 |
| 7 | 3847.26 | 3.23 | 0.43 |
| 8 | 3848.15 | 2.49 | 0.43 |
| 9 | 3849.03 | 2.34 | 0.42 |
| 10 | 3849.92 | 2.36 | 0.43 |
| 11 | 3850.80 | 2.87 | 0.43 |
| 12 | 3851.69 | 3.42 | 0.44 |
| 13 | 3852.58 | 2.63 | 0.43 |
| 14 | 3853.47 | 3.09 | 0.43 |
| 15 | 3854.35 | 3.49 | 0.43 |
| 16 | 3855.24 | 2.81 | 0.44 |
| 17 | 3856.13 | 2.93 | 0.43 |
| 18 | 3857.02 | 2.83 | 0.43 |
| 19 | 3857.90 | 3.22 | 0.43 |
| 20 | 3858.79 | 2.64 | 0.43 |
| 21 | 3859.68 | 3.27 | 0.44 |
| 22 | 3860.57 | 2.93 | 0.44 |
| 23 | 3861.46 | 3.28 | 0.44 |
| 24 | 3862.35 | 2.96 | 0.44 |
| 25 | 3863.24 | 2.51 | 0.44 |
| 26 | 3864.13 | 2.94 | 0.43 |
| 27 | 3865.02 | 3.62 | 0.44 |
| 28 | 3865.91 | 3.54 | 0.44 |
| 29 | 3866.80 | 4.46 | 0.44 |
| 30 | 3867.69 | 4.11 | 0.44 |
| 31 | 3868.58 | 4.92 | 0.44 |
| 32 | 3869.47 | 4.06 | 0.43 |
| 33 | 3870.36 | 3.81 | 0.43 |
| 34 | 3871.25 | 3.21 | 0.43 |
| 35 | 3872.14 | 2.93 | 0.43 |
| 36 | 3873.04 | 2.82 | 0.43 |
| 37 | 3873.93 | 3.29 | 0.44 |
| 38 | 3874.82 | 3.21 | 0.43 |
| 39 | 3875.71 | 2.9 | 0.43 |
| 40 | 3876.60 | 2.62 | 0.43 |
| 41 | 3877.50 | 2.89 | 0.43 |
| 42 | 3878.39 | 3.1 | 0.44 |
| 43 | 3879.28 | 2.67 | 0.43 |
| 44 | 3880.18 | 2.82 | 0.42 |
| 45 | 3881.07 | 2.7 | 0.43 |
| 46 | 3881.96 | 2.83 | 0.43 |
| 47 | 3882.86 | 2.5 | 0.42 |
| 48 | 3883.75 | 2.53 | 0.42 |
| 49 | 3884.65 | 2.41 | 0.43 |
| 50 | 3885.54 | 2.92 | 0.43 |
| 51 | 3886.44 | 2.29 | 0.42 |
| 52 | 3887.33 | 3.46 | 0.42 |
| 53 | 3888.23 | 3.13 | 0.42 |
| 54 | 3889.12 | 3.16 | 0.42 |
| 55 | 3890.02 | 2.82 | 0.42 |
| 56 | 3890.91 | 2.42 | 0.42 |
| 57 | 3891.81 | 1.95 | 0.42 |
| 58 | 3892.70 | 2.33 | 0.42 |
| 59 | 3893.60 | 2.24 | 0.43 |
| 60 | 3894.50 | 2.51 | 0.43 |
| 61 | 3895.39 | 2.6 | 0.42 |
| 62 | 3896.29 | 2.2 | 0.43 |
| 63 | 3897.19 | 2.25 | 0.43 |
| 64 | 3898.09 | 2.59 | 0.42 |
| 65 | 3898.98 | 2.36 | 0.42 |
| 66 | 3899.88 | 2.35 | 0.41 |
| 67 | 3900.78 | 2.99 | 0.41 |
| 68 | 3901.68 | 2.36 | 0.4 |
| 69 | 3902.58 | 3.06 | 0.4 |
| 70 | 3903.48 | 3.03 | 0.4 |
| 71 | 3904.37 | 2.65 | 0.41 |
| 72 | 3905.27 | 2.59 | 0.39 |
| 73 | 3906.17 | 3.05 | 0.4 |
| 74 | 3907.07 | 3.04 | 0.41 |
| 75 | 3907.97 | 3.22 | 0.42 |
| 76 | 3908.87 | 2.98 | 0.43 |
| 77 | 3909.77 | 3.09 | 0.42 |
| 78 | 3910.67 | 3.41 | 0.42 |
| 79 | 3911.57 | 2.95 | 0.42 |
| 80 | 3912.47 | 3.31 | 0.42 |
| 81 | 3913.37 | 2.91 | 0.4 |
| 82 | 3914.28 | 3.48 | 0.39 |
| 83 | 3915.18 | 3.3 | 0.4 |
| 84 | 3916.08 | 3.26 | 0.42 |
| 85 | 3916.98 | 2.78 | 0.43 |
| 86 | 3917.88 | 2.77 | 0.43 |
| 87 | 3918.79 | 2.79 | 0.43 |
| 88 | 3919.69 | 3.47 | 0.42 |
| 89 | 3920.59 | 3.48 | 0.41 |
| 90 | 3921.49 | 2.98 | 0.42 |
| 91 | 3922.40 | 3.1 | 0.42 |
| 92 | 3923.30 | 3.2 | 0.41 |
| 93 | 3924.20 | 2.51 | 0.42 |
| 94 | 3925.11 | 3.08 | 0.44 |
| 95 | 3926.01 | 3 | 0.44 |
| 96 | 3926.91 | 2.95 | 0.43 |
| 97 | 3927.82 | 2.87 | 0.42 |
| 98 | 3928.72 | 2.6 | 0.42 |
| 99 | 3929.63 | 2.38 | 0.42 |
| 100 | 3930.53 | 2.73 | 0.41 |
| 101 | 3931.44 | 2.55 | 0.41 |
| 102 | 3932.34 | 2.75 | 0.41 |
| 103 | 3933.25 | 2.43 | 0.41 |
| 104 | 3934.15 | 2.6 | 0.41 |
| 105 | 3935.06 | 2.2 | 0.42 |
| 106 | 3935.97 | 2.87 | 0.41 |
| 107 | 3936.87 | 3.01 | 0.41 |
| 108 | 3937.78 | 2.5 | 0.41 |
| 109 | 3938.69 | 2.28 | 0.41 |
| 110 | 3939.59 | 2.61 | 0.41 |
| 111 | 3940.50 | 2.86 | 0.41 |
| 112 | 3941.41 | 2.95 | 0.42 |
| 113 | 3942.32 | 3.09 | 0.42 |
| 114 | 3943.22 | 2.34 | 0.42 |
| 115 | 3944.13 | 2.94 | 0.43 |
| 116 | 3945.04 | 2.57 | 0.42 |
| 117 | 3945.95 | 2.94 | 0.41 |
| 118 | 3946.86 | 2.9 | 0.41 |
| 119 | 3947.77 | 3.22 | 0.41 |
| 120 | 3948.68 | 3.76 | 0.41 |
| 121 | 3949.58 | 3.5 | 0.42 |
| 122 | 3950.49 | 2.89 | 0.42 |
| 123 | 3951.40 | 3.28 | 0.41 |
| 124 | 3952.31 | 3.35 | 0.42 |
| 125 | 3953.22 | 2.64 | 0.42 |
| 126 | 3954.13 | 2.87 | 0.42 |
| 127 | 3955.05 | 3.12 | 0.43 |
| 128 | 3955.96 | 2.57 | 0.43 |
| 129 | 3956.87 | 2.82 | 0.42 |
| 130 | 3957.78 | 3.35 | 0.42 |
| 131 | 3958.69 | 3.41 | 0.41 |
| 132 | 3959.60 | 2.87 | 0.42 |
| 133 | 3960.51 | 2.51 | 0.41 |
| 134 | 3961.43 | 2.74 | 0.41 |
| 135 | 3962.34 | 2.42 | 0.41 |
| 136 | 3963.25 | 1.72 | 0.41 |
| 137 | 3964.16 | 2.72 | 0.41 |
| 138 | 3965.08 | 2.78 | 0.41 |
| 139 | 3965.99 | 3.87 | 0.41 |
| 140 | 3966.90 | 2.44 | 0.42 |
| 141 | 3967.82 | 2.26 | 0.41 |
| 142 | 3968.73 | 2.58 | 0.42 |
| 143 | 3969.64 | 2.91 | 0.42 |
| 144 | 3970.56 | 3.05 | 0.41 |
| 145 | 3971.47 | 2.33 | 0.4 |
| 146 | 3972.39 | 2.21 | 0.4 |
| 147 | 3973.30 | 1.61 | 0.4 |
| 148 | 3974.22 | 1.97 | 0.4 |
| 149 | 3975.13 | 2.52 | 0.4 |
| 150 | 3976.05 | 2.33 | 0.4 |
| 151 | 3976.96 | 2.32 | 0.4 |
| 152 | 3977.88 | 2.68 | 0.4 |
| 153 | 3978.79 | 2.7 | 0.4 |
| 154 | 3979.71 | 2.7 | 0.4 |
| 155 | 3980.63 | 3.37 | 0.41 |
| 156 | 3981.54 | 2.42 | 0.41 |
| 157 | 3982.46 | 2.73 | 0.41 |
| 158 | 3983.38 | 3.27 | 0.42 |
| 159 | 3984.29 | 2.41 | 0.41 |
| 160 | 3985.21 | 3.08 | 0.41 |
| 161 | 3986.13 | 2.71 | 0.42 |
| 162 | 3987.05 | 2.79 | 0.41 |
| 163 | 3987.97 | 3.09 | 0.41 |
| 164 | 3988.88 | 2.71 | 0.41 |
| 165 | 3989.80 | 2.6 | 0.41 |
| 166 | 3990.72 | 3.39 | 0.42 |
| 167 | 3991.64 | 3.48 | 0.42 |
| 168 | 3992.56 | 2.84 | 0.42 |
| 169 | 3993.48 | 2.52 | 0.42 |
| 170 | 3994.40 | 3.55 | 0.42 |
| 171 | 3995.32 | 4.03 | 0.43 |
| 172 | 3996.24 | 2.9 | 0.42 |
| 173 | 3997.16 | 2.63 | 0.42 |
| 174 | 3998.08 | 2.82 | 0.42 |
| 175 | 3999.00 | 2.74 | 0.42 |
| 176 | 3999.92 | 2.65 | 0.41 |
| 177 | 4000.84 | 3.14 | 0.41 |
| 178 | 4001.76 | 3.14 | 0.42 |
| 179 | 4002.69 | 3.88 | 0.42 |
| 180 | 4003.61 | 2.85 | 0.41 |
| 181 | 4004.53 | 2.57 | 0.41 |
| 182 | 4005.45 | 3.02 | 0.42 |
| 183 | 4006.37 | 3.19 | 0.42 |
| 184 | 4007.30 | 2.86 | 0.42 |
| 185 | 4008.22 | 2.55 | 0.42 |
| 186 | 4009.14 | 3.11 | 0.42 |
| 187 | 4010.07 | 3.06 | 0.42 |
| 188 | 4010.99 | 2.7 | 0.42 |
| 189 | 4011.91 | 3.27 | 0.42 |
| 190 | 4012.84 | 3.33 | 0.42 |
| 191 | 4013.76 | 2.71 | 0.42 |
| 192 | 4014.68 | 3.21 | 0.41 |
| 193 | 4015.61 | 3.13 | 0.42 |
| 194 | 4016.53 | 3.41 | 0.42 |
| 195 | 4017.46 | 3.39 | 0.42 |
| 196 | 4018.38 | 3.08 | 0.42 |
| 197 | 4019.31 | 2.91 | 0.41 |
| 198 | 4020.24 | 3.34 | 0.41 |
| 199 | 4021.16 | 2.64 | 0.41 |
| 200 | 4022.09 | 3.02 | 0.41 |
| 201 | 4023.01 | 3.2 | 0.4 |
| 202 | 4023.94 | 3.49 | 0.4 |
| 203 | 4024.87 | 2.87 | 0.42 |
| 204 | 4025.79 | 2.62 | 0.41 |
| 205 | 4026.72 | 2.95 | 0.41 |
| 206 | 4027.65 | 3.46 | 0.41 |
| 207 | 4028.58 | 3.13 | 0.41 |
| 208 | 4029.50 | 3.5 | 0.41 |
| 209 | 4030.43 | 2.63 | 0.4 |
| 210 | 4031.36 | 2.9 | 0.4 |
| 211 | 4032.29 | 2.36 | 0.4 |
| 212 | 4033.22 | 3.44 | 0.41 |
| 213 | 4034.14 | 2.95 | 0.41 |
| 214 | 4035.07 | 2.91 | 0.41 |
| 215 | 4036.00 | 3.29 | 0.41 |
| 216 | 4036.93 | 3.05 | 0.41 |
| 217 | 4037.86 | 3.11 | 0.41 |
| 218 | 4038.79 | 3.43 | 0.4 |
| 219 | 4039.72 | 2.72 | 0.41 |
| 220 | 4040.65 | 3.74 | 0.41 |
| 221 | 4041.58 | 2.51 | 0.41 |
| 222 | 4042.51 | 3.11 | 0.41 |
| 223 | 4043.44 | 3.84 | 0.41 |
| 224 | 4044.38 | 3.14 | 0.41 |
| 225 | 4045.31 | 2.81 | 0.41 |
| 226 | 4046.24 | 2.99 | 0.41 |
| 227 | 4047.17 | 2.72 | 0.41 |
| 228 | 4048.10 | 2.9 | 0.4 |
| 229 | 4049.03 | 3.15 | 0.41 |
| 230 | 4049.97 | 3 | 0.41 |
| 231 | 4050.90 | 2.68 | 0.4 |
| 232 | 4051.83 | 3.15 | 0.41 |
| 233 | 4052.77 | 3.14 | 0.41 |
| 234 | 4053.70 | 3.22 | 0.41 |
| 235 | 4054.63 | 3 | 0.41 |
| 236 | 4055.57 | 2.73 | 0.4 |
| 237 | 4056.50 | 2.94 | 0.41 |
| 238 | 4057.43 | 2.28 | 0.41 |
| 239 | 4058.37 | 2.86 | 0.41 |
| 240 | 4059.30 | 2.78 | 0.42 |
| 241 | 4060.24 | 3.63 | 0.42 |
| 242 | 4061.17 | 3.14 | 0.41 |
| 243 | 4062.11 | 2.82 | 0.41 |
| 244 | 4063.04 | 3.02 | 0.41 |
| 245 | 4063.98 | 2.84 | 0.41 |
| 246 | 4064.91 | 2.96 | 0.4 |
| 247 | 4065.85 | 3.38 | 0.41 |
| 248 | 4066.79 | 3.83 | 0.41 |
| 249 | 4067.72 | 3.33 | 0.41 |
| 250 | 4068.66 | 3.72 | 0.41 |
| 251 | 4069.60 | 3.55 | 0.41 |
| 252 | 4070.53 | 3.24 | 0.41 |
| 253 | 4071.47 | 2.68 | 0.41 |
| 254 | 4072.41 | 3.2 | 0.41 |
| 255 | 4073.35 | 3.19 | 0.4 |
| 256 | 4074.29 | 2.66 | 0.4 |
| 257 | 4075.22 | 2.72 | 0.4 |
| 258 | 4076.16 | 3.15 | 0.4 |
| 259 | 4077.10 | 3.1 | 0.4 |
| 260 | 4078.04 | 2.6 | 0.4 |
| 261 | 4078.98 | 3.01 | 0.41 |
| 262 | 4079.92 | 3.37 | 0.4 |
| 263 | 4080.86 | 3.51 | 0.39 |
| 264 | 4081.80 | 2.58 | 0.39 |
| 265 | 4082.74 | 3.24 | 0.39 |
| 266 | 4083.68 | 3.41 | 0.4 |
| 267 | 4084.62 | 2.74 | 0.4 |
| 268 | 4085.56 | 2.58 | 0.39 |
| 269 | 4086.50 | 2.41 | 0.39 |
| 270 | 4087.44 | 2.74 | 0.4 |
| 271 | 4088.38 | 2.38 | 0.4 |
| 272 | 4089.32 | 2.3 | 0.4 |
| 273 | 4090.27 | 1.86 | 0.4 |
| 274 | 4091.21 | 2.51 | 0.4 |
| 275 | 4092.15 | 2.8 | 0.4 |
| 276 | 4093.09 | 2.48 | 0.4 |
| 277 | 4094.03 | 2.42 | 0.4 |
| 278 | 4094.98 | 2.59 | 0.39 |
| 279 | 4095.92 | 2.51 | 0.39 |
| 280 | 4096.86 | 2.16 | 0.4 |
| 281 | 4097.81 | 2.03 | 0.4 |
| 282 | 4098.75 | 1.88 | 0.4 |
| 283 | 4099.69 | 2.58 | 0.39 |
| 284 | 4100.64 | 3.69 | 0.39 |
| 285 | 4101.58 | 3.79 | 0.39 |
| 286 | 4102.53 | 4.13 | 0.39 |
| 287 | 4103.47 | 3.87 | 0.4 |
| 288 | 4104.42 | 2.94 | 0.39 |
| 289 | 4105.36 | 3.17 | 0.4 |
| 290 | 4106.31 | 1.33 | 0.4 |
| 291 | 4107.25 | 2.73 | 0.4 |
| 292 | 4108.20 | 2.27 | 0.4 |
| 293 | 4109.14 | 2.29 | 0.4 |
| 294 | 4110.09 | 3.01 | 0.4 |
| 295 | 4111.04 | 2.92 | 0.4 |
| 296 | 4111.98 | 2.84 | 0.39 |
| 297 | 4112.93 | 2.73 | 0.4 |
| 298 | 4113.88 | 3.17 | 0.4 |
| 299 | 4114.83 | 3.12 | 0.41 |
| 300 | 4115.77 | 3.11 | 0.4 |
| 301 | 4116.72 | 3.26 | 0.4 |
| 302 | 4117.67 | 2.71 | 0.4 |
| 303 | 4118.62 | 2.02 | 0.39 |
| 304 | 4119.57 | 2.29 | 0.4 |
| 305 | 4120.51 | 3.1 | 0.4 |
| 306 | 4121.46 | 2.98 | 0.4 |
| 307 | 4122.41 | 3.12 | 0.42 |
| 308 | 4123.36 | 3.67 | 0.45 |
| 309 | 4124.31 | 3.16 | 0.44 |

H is 18.2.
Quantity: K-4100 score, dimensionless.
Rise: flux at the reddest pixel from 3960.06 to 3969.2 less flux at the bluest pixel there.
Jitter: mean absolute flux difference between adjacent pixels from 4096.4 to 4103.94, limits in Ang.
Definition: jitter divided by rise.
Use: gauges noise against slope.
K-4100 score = 5.7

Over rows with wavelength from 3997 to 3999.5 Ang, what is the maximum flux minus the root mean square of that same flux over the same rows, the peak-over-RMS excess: 0.09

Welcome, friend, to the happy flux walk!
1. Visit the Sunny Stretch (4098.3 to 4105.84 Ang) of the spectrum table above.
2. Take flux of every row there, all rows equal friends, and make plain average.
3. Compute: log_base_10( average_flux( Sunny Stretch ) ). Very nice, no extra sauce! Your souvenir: 0.513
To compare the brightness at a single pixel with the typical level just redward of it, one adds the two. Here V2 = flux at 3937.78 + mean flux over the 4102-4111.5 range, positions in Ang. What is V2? 5.37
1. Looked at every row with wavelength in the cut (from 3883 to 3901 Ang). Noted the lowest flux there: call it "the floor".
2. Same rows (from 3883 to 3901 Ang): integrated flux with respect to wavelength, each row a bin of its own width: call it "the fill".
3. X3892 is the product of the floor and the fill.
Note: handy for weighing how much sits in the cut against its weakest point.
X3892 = 90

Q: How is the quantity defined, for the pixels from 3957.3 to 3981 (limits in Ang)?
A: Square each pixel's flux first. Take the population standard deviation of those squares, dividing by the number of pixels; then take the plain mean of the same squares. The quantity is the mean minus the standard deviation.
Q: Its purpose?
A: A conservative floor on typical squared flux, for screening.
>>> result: 4.4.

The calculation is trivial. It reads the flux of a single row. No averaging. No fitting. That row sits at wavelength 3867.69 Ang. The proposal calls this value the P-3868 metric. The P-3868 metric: 4.11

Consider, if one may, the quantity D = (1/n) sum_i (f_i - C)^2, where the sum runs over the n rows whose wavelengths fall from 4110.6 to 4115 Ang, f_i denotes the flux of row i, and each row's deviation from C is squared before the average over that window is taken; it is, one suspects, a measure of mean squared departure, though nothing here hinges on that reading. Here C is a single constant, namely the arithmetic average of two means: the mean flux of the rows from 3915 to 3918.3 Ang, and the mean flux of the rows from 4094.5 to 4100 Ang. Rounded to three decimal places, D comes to 0.116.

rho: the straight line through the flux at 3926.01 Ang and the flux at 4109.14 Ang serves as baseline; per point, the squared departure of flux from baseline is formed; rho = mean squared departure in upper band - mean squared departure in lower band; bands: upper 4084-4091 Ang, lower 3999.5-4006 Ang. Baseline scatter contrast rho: -0.2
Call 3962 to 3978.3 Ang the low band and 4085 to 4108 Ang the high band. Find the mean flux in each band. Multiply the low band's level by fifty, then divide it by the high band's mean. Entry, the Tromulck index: 46.7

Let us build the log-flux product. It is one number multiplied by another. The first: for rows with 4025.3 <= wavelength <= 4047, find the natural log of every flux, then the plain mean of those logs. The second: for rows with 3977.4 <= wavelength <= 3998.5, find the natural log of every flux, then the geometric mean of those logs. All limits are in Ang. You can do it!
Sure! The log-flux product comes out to 1.18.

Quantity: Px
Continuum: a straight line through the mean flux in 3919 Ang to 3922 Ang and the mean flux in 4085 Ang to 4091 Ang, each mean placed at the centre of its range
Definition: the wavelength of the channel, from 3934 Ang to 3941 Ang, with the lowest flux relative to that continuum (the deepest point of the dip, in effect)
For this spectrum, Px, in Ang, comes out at 3935.06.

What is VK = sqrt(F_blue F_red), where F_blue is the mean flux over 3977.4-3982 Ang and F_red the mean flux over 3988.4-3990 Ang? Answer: 2.7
